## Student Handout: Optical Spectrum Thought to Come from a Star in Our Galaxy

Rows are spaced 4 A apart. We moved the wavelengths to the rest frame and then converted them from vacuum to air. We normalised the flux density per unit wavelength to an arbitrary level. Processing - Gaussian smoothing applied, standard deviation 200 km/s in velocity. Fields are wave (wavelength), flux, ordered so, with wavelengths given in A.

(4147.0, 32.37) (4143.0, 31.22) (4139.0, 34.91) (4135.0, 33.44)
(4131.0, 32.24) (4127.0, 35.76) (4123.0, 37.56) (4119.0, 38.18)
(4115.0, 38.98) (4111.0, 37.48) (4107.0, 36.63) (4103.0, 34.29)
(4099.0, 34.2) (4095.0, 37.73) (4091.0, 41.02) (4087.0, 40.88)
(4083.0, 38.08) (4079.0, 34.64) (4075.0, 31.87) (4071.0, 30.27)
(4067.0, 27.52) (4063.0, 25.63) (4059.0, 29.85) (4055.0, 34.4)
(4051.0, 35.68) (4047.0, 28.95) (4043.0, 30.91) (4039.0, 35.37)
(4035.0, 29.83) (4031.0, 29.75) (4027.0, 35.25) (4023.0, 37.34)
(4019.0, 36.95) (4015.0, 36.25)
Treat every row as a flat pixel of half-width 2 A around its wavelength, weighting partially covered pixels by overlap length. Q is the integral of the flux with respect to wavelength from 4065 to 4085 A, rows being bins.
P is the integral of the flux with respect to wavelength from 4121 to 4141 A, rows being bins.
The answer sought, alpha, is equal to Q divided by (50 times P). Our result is 0.0187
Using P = 696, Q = 650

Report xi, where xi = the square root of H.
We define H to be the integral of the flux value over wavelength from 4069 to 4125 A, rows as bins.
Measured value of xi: 45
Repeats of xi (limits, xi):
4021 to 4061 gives 36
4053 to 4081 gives 29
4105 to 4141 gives 36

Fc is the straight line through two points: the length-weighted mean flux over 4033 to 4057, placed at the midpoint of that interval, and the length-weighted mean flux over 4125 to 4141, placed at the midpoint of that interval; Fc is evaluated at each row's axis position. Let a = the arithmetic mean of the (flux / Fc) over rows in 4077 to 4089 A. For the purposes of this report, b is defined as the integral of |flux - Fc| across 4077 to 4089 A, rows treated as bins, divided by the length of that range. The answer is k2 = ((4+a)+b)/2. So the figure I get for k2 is 4.9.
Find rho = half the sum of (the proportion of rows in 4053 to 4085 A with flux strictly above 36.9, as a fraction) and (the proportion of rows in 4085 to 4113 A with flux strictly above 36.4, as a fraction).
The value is 0.42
